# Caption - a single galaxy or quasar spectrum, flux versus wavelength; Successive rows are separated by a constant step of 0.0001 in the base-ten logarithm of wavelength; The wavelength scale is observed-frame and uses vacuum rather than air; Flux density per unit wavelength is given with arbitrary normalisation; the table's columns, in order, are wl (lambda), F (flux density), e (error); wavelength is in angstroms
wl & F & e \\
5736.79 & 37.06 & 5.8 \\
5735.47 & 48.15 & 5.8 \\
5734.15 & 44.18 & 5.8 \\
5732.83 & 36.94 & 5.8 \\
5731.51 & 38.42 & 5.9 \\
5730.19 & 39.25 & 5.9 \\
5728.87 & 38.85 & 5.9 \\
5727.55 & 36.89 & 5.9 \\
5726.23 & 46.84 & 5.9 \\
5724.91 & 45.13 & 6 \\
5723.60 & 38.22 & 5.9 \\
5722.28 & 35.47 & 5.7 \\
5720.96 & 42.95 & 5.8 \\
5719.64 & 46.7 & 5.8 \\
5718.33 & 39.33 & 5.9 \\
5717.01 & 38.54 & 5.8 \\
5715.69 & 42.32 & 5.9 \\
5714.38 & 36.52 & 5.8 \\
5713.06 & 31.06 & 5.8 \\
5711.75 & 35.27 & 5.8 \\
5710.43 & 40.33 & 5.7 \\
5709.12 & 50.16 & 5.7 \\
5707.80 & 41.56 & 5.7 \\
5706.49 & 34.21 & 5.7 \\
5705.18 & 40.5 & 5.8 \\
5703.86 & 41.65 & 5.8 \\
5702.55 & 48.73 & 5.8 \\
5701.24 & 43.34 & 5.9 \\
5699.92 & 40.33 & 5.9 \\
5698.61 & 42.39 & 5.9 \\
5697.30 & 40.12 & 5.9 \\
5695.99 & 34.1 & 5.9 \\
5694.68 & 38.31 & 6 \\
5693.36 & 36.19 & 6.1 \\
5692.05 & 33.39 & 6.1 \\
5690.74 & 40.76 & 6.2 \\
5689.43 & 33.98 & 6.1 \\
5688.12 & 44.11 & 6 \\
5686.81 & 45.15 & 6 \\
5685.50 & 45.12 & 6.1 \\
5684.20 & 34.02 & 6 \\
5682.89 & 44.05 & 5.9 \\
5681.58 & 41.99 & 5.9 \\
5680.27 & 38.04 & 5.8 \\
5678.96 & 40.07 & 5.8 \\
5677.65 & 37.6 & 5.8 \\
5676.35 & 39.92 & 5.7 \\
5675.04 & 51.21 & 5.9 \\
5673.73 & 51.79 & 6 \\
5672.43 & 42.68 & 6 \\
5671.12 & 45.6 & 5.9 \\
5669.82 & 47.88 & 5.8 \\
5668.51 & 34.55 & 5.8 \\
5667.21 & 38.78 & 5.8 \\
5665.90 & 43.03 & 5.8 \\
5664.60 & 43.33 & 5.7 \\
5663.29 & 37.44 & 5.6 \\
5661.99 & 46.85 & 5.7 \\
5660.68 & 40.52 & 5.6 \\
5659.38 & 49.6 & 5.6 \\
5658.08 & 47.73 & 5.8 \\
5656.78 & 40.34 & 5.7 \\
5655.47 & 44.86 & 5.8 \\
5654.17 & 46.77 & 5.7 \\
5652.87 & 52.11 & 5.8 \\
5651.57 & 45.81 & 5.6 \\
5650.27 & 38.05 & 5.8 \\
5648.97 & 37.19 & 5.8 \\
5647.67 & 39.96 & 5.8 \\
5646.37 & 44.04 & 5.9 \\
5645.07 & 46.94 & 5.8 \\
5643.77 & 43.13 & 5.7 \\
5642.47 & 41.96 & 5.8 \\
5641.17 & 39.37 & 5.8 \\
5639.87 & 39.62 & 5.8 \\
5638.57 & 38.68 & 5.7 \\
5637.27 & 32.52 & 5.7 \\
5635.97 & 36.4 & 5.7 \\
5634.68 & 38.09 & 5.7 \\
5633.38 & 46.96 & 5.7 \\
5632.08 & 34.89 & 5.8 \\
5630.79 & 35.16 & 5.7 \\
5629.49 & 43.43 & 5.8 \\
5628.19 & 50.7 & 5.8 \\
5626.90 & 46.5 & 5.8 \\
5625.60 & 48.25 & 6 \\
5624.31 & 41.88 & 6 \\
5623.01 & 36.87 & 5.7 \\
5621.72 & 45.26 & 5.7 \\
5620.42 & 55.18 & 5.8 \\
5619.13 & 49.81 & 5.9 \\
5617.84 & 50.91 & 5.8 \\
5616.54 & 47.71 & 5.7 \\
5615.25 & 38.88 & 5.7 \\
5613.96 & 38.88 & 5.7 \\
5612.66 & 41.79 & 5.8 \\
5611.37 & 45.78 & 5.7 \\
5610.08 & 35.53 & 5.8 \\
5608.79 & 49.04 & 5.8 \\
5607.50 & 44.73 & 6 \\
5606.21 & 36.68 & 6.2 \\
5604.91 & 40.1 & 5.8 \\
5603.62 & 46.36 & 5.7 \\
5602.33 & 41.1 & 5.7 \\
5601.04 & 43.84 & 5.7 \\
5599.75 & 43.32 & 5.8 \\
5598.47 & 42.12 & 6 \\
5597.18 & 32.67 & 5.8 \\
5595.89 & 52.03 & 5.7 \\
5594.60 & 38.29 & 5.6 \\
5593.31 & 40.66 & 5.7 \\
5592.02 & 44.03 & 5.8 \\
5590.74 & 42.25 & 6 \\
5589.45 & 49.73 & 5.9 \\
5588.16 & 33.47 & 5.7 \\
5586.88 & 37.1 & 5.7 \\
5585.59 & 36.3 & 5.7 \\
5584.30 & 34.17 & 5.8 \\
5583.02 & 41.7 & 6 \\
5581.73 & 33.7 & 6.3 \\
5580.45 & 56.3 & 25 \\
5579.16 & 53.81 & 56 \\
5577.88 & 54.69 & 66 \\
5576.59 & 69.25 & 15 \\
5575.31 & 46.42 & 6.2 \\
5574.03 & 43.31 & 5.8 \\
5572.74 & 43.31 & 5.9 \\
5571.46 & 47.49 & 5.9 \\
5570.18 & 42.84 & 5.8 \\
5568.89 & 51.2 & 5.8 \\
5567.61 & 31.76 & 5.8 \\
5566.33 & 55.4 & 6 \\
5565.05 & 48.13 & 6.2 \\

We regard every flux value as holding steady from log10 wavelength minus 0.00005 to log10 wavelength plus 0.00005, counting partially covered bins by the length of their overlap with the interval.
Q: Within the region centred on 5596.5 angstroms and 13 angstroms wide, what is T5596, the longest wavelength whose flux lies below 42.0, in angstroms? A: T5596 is 5602.33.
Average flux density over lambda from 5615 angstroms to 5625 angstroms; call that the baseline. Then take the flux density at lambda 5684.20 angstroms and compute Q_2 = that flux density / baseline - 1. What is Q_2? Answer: -0.26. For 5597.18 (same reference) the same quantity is -0.29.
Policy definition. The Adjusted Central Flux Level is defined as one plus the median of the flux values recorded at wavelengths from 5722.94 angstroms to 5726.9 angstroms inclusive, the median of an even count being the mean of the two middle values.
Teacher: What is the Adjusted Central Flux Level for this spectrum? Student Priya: 46.1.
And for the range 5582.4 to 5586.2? 37.3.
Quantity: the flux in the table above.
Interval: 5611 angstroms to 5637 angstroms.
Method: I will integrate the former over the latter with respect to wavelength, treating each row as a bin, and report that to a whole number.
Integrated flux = 1131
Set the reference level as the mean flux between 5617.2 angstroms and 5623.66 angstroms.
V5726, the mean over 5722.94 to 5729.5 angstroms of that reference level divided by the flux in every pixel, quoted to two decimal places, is 1.17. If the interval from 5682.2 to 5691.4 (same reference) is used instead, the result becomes 1.18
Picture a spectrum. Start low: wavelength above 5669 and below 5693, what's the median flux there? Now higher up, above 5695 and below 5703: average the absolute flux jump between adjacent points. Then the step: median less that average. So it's 38.6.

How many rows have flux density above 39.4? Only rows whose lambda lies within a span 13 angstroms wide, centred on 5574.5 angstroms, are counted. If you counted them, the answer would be 10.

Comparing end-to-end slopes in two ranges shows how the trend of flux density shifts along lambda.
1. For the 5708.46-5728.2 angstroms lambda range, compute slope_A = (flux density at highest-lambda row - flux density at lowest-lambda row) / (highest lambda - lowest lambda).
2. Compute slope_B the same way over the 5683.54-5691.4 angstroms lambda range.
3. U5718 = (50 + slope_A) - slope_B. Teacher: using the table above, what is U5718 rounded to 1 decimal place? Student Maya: 48.2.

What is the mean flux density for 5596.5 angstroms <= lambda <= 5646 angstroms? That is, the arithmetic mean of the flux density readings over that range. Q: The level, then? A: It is 42.4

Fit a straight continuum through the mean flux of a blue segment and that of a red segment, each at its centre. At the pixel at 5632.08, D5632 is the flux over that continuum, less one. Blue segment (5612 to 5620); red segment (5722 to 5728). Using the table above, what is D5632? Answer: -0.21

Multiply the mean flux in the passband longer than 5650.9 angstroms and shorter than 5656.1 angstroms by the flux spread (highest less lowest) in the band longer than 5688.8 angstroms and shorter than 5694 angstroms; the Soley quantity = 349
